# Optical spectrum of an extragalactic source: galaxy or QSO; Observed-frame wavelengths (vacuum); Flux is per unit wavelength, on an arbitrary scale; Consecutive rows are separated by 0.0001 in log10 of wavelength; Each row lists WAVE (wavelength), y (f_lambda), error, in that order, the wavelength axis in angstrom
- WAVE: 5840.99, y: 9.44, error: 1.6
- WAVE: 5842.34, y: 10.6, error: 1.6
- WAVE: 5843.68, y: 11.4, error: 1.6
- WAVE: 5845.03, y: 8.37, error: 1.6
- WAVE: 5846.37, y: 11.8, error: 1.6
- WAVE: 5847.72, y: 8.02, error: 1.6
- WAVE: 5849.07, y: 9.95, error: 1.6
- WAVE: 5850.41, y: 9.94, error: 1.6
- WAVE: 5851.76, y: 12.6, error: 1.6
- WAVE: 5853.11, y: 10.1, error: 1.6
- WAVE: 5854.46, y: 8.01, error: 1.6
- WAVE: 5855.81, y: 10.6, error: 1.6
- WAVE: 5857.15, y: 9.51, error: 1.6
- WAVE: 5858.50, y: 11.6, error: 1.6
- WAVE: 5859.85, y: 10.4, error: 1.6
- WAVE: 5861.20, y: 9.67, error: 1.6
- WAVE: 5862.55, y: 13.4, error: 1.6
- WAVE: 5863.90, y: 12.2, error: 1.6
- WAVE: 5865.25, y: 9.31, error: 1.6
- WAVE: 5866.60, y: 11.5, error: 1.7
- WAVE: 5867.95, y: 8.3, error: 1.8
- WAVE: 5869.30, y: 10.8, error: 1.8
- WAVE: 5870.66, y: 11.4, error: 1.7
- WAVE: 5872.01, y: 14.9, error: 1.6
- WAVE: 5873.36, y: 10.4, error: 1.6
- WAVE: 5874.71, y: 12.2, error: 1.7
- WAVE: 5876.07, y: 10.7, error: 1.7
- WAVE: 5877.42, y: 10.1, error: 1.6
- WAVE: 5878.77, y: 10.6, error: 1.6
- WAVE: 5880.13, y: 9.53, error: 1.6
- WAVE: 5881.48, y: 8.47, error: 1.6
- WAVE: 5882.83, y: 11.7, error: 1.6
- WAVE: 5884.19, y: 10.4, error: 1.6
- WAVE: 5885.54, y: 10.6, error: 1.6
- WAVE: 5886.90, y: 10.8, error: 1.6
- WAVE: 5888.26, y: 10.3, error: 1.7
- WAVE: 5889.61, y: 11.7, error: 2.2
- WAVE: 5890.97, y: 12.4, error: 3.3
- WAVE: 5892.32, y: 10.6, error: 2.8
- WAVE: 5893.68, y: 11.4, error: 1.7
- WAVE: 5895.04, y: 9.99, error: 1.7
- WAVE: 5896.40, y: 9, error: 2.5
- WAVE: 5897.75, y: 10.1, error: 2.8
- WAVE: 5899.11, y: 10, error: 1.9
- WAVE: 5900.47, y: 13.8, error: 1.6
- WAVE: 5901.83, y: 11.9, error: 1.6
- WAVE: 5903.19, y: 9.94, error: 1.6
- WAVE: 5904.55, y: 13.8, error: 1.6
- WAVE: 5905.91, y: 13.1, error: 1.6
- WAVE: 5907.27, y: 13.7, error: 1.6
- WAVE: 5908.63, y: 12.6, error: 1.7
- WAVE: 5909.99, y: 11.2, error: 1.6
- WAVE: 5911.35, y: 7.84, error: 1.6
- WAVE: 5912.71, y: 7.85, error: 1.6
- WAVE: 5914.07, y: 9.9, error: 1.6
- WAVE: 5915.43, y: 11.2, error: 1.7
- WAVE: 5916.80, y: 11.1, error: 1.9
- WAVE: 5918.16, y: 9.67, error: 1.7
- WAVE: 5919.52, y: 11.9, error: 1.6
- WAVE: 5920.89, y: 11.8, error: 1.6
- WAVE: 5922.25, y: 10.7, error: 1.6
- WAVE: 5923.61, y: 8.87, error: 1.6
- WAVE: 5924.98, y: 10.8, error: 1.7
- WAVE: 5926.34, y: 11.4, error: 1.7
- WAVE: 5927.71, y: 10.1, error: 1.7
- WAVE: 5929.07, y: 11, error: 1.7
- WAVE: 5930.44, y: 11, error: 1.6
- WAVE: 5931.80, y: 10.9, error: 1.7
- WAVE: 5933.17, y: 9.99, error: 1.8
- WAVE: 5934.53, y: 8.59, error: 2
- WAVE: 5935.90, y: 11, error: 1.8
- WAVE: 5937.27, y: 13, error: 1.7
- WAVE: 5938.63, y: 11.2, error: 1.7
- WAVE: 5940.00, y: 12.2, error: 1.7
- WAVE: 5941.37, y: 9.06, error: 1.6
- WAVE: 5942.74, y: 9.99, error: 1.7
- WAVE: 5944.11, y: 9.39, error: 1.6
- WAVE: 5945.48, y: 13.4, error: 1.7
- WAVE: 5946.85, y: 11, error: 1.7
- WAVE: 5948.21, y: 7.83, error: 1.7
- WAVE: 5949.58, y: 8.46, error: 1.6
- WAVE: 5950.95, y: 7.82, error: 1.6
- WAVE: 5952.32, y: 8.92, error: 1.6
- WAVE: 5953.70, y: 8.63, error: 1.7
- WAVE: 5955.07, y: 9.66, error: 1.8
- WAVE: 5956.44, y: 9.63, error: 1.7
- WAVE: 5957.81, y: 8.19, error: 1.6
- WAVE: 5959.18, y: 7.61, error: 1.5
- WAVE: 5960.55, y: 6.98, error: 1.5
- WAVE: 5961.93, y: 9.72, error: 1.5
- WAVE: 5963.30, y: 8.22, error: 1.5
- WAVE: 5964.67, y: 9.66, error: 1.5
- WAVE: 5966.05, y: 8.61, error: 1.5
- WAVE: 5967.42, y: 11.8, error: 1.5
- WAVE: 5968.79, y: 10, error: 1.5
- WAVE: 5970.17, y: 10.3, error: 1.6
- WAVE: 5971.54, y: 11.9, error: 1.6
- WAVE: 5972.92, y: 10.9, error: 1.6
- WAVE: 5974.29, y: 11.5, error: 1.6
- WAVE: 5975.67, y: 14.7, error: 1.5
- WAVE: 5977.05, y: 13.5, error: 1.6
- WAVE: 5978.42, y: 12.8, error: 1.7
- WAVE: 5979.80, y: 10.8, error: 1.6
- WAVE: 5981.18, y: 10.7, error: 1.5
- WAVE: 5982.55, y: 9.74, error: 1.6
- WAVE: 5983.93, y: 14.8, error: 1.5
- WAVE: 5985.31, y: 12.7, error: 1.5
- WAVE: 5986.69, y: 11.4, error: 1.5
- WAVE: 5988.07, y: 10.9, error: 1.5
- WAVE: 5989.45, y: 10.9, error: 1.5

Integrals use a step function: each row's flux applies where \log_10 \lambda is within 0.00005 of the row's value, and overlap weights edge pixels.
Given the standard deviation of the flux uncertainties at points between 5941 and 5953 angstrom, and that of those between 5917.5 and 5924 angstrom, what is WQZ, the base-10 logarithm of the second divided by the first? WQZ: -0.1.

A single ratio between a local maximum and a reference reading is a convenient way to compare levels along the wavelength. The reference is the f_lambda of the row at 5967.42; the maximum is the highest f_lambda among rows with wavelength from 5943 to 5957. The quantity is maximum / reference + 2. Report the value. 3.14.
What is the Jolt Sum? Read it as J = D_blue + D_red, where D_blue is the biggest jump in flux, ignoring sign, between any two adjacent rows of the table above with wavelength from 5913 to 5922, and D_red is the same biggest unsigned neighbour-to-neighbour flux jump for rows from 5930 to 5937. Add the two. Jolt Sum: 4.6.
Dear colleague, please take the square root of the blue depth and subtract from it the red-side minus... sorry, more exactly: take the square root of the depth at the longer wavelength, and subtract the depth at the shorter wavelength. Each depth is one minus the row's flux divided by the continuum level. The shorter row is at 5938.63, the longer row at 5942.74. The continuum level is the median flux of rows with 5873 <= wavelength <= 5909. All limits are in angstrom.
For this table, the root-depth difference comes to 0.30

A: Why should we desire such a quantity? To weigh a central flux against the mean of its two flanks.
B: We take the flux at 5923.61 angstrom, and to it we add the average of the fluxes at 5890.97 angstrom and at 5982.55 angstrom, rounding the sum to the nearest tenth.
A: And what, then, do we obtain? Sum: 19.9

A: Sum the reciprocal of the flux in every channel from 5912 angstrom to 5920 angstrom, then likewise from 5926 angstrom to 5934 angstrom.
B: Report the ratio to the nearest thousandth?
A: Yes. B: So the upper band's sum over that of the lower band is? 0.941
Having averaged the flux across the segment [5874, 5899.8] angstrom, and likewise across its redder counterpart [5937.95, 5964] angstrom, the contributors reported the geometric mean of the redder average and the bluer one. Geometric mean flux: 9.94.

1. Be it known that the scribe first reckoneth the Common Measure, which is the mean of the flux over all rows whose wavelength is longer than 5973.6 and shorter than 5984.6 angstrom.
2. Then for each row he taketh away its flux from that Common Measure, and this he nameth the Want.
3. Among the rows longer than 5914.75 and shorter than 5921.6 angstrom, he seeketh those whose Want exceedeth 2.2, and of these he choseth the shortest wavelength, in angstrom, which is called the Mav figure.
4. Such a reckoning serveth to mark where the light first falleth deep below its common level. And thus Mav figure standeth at 5918.16 angstrom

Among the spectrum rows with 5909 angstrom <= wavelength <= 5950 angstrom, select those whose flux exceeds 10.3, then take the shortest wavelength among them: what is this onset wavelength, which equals 5909.99 angstrom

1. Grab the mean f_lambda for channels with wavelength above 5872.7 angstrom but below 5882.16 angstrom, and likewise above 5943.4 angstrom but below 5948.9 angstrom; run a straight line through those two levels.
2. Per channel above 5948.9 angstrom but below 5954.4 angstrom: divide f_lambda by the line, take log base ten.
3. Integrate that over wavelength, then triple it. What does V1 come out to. -1.5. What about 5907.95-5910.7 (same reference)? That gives 0.5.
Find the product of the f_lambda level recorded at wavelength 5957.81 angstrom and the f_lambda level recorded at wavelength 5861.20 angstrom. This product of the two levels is 79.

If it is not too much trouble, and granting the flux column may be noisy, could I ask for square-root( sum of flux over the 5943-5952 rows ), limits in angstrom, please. 7.6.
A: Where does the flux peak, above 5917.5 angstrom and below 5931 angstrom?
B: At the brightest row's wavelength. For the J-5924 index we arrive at 5919.52 angstrom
